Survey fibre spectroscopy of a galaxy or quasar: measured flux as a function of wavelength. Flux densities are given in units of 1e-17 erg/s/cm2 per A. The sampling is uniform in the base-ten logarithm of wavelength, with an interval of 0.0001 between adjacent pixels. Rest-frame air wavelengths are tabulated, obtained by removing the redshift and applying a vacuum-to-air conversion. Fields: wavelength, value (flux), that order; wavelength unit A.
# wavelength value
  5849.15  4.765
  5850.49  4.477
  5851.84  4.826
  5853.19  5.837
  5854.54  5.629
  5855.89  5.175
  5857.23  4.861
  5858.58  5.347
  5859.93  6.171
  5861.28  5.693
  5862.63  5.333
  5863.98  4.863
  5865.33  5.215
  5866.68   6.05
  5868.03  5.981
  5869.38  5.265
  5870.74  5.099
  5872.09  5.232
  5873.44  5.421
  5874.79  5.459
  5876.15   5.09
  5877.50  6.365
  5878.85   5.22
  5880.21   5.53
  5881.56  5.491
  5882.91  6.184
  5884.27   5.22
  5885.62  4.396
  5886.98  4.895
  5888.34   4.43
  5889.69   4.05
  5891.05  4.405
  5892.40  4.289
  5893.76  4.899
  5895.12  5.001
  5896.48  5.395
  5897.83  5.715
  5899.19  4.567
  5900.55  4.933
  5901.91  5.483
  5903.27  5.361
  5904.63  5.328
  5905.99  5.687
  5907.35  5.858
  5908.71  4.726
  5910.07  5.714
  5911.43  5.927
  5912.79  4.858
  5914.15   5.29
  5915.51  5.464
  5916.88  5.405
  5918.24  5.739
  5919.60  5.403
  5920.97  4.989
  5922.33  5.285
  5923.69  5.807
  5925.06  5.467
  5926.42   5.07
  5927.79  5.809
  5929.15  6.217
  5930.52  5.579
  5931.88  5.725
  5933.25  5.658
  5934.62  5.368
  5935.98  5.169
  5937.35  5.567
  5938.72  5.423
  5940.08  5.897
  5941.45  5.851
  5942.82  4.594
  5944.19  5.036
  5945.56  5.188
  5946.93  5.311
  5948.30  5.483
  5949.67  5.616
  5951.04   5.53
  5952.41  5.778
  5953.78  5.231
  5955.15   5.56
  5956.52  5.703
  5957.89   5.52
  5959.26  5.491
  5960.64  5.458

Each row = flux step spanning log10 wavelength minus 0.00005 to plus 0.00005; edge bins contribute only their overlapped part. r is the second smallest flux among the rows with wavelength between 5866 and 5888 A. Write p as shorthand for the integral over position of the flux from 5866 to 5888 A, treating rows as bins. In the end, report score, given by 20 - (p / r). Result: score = -4.33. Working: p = 119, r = 4.895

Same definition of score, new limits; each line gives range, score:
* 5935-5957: -3.73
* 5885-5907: -5.35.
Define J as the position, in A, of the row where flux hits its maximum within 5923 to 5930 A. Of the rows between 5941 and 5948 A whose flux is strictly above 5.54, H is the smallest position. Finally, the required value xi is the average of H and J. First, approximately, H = 5941.45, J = 5929.15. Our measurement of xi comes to 5935.3 A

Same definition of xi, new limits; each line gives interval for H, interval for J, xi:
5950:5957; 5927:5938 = 5940.8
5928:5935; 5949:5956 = 5940.8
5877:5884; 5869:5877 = 5876.1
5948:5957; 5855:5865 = 5904.8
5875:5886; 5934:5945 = 5908.8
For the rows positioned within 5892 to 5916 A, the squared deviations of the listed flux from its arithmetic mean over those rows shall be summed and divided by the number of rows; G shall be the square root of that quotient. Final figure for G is 0.45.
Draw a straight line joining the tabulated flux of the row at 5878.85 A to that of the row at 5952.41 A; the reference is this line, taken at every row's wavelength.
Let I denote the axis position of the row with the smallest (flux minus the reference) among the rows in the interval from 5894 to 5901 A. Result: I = 5899.19 A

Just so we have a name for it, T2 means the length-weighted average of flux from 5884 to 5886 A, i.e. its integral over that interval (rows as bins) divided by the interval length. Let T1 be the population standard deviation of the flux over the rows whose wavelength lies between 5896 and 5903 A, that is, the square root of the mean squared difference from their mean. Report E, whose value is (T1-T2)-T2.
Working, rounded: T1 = 0.41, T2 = 4.80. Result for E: -9.2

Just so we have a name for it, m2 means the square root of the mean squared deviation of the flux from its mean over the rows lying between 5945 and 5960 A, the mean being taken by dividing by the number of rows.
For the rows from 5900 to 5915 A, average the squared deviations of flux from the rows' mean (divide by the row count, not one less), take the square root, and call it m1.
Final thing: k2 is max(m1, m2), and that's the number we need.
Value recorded 0.39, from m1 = 0.39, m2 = 0.18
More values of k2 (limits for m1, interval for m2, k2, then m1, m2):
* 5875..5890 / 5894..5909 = 0.69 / 0.69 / 0.40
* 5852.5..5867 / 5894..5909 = 0.42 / 0.42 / 0.40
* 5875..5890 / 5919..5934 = 0.69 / 0.69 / 0.34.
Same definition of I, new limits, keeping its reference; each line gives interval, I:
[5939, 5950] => 5942.82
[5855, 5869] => 5863.98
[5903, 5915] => 5908.71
